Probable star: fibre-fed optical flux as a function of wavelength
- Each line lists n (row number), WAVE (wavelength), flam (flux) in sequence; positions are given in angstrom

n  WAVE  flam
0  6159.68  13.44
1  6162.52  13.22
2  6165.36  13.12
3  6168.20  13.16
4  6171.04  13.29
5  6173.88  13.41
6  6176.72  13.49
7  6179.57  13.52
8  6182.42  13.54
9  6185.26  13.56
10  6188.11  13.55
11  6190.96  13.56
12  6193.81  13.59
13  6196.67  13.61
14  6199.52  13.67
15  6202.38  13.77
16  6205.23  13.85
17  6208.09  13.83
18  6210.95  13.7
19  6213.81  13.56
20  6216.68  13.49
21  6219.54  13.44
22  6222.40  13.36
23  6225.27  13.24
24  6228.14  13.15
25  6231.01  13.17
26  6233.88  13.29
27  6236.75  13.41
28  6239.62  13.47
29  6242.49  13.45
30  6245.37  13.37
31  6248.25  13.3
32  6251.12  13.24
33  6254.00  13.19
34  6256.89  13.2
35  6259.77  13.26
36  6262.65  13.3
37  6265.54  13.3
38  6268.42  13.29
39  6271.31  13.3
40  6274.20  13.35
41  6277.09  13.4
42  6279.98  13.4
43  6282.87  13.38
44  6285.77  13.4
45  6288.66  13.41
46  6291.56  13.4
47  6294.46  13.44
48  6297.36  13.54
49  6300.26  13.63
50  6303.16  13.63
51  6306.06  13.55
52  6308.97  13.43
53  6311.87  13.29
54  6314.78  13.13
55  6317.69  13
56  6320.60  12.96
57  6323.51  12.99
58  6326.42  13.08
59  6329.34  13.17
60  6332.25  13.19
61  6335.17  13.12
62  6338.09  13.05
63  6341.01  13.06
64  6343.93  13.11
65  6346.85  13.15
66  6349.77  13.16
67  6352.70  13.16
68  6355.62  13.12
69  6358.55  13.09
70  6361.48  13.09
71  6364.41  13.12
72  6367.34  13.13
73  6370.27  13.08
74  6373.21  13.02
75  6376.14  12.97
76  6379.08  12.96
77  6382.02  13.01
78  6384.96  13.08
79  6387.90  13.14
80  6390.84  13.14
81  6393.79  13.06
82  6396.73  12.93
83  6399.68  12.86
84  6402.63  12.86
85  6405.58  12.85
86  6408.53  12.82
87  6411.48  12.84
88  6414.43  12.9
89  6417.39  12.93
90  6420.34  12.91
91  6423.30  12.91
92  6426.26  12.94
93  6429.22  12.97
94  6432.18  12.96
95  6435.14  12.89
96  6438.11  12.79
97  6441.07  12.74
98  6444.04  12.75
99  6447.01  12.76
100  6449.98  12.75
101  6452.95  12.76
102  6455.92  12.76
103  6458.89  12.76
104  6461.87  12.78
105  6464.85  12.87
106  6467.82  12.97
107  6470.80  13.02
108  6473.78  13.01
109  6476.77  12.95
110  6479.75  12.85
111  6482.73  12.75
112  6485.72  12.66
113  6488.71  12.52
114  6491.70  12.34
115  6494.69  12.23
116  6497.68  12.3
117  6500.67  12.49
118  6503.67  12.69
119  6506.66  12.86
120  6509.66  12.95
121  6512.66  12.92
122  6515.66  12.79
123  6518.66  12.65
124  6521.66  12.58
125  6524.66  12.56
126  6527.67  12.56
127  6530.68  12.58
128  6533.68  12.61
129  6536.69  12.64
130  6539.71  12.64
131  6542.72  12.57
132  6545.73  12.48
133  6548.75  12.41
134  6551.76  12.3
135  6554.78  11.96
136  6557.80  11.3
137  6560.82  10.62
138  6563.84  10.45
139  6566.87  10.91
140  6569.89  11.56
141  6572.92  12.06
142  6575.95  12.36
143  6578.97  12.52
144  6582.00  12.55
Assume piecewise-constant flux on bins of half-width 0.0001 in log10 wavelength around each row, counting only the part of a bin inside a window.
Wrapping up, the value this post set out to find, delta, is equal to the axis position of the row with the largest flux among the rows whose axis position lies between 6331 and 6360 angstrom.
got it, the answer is 6332.25 angstrom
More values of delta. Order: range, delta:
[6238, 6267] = 6239.62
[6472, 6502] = 6473.78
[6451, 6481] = 6470.80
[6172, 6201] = 6199.52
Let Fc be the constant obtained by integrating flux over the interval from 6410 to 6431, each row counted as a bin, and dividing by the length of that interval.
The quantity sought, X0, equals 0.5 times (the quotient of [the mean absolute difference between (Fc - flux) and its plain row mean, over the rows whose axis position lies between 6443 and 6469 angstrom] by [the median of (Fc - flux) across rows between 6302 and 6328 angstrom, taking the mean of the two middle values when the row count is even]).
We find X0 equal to -0.1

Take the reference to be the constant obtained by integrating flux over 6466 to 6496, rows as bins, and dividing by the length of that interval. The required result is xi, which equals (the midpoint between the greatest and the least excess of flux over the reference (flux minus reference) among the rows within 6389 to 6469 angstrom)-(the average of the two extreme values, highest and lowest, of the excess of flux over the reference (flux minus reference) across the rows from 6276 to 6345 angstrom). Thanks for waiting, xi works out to -0.4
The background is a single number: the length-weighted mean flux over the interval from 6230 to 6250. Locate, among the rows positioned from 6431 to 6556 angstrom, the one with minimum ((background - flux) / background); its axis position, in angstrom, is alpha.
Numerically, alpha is 6470.80 angstrom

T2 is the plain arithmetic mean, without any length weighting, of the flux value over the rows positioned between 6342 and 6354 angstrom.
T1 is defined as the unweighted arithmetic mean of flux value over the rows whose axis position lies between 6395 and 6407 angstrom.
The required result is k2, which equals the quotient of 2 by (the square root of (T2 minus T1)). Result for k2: 3.8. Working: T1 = 12.9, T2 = 13.1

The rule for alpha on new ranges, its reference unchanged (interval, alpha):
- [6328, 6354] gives 6332.25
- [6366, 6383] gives 6367.34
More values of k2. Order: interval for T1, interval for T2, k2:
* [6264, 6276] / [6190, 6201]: 3.7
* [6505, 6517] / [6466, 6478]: 6.1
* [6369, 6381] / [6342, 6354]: 5.4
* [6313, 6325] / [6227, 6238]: 4.1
